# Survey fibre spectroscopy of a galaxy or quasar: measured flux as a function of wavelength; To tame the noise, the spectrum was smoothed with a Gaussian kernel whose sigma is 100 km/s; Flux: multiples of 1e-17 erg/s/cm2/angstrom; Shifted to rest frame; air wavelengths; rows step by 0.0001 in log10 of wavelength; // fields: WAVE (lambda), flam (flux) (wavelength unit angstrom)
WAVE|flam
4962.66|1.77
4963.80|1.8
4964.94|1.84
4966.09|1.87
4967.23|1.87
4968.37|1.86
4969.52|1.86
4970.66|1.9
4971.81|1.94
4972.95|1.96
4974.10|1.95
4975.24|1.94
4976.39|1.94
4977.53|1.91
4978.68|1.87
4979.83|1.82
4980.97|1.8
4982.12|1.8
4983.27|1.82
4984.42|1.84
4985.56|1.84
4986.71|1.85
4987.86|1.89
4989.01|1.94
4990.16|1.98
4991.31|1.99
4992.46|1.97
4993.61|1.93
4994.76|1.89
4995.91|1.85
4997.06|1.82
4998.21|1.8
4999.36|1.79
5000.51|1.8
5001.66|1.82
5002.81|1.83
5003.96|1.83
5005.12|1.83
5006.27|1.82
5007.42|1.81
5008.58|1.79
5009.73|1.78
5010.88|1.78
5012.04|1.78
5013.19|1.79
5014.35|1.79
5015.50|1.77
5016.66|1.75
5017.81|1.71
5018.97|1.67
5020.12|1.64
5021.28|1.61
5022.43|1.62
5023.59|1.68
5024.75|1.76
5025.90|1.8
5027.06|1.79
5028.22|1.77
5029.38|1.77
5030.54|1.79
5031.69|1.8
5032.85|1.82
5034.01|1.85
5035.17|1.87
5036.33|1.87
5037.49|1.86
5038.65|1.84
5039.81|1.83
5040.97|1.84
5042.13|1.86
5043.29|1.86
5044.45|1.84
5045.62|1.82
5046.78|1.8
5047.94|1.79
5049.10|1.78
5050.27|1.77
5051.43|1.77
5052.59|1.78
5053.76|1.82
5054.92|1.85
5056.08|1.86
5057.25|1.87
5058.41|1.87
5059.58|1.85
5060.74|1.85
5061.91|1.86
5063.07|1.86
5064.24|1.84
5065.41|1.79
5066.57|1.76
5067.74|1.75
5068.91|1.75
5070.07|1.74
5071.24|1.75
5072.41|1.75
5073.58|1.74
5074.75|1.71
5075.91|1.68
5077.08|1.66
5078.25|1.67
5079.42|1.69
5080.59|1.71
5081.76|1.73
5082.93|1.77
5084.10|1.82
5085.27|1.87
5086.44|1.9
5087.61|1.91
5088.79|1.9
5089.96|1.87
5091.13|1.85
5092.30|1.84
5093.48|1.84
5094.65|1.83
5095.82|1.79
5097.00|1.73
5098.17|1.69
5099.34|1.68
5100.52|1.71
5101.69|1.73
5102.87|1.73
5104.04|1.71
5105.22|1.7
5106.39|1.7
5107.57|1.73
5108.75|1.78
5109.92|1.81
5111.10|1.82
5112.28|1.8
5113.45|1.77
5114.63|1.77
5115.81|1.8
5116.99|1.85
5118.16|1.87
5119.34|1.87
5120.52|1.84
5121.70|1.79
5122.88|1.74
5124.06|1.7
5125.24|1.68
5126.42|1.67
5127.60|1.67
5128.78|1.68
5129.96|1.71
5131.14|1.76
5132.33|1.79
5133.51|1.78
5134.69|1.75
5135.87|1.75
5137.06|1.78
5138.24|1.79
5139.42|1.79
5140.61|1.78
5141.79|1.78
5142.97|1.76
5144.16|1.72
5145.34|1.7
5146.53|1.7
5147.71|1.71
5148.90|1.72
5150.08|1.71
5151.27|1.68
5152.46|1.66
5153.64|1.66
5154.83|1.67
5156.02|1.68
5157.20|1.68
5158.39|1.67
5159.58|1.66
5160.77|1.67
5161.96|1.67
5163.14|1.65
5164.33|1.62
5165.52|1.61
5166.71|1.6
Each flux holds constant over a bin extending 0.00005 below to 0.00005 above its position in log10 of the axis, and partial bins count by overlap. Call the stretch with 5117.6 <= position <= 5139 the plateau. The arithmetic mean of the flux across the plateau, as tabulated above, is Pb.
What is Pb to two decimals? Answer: 1.76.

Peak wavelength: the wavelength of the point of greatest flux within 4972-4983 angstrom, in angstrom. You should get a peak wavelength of 4972.95 angstrom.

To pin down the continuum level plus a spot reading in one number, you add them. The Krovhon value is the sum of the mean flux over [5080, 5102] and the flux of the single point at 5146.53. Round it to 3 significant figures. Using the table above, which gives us 3.50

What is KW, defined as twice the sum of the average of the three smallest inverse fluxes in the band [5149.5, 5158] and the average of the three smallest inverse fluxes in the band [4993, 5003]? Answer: 2.24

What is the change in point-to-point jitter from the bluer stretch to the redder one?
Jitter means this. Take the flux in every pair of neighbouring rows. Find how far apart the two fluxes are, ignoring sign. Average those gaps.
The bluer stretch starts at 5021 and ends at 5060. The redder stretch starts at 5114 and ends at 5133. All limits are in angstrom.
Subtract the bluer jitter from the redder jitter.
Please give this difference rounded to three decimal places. 0.010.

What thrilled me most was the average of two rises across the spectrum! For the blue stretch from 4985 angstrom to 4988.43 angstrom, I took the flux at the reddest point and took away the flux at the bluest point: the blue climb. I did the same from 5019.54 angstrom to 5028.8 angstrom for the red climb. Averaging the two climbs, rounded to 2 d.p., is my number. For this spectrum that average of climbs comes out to 0.09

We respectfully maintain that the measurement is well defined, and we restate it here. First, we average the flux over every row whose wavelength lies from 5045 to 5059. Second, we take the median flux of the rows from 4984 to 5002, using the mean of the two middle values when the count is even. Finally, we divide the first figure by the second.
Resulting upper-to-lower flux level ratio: 0.98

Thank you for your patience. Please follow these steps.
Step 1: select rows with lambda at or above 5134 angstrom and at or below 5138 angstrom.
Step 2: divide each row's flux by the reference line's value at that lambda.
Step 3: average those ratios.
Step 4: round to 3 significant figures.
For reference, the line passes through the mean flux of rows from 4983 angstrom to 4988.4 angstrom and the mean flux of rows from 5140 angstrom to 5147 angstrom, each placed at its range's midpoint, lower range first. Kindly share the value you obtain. 1.01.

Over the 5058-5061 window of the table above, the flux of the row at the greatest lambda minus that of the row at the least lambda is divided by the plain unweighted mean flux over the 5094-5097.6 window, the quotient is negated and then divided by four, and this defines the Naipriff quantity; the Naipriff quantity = 0.003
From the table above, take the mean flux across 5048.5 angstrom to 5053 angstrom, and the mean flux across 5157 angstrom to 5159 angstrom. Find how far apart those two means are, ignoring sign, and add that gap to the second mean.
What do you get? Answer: 1.78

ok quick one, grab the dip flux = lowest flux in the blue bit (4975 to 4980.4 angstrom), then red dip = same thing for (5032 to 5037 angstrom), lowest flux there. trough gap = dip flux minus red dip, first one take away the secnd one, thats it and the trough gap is 0.00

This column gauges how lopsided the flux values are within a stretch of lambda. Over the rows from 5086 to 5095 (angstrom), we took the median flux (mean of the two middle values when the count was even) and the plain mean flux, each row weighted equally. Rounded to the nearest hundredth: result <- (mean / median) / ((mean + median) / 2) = 0.54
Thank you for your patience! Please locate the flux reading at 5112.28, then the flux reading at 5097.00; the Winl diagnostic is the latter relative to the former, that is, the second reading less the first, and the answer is -0.07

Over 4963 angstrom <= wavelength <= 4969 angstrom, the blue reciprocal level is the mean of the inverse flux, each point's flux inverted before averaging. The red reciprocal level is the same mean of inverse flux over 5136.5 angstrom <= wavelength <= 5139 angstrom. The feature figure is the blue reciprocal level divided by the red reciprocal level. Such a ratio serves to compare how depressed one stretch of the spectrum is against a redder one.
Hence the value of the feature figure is 0.97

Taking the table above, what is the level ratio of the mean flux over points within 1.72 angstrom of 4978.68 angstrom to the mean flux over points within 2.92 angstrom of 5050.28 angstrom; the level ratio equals 1.05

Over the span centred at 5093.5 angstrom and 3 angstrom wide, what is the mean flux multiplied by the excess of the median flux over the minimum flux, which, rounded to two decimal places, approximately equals 0.02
